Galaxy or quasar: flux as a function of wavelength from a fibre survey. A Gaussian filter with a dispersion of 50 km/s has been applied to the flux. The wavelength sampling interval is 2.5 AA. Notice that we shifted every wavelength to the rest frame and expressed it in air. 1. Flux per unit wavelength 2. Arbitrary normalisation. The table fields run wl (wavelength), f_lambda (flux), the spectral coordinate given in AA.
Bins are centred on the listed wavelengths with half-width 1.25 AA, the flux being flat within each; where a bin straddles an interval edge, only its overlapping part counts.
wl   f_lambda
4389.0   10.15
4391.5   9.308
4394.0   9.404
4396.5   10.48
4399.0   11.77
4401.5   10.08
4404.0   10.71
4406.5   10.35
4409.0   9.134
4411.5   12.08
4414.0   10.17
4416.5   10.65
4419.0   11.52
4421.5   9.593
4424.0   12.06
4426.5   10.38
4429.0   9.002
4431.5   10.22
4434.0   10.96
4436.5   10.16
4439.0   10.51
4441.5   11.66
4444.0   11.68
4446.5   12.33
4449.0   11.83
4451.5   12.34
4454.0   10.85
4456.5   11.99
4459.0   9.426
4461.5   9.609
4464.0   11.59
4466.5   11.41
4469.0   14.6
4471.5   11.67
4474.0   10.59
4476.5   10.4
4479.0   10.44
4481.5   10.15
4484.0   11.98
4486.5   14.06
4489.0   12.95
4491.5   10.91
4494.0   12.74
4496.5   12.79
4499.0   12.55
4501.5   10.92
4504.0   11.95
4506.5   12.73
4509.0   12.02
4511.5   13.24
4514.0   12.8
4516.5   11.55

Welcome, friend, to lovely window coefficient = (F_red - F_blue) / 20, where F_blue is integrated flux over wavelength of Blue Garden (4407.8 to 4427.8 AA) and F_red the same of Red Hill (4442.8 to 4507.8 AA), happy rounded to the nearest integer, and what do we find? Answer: 27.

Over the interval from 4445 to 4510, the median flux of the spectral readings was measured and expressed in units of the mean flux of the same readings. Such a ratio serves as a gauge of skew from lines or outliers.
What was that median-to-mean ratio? 1.014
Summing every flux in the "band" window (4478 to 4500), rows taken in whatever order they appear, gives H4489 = 109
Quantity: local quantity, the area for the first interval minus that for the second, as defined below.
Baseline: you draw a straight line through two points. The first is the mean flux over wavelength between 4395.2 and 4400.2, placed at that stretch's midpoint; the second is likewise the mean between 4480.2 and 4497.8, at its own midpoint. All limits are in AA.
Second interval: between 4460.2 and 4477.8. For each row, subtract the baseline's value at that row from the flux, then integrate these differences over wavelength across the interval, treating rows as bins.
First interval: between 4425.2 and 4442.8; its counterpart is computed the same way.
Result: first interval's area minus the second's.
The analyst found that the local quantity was -10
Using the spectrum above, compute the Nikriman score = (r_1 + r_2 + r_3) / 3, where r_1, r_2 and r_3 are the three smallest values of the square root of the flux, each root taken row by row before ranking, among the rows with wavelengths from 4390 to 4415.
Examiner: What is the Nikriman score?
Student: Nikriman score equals 3.05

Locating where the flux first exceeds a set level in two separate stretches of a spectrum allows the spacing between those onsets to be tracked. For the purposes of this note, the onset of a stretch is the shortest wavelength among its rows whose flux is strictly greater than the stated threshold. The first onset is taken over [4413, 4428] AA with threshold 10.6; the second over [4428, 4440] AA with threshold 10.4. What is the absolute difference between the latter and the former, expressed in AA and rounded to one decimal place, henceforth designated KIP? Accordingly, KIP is 17.5 AA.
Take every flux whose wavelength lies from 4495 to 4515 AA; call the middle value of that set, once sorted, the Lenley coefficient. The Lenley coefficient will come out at 12.6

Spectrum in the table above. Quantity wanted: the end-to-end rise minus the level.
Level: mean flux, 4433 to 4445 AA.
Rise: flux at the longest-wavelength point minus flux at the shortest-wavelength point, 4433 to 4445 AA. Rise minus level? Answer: -10.3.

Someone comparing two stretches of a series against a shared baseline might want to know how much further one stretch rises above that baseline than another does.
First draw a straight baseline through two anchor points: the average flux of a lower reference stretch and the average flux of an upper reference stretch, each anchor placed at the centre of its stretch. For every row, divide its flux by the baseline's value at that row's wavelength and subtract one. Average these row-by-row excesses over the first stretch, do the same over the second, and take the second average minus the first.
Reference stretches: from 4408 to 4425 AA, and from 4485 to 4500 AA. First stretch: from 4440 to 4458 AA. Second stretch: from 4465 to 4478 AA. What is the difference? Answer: -0.05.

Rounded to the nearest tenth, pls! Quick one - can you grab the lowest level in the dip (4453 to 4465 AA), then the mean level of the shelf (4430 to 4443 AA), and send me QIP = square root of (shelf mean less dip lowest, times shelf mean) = 3.7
